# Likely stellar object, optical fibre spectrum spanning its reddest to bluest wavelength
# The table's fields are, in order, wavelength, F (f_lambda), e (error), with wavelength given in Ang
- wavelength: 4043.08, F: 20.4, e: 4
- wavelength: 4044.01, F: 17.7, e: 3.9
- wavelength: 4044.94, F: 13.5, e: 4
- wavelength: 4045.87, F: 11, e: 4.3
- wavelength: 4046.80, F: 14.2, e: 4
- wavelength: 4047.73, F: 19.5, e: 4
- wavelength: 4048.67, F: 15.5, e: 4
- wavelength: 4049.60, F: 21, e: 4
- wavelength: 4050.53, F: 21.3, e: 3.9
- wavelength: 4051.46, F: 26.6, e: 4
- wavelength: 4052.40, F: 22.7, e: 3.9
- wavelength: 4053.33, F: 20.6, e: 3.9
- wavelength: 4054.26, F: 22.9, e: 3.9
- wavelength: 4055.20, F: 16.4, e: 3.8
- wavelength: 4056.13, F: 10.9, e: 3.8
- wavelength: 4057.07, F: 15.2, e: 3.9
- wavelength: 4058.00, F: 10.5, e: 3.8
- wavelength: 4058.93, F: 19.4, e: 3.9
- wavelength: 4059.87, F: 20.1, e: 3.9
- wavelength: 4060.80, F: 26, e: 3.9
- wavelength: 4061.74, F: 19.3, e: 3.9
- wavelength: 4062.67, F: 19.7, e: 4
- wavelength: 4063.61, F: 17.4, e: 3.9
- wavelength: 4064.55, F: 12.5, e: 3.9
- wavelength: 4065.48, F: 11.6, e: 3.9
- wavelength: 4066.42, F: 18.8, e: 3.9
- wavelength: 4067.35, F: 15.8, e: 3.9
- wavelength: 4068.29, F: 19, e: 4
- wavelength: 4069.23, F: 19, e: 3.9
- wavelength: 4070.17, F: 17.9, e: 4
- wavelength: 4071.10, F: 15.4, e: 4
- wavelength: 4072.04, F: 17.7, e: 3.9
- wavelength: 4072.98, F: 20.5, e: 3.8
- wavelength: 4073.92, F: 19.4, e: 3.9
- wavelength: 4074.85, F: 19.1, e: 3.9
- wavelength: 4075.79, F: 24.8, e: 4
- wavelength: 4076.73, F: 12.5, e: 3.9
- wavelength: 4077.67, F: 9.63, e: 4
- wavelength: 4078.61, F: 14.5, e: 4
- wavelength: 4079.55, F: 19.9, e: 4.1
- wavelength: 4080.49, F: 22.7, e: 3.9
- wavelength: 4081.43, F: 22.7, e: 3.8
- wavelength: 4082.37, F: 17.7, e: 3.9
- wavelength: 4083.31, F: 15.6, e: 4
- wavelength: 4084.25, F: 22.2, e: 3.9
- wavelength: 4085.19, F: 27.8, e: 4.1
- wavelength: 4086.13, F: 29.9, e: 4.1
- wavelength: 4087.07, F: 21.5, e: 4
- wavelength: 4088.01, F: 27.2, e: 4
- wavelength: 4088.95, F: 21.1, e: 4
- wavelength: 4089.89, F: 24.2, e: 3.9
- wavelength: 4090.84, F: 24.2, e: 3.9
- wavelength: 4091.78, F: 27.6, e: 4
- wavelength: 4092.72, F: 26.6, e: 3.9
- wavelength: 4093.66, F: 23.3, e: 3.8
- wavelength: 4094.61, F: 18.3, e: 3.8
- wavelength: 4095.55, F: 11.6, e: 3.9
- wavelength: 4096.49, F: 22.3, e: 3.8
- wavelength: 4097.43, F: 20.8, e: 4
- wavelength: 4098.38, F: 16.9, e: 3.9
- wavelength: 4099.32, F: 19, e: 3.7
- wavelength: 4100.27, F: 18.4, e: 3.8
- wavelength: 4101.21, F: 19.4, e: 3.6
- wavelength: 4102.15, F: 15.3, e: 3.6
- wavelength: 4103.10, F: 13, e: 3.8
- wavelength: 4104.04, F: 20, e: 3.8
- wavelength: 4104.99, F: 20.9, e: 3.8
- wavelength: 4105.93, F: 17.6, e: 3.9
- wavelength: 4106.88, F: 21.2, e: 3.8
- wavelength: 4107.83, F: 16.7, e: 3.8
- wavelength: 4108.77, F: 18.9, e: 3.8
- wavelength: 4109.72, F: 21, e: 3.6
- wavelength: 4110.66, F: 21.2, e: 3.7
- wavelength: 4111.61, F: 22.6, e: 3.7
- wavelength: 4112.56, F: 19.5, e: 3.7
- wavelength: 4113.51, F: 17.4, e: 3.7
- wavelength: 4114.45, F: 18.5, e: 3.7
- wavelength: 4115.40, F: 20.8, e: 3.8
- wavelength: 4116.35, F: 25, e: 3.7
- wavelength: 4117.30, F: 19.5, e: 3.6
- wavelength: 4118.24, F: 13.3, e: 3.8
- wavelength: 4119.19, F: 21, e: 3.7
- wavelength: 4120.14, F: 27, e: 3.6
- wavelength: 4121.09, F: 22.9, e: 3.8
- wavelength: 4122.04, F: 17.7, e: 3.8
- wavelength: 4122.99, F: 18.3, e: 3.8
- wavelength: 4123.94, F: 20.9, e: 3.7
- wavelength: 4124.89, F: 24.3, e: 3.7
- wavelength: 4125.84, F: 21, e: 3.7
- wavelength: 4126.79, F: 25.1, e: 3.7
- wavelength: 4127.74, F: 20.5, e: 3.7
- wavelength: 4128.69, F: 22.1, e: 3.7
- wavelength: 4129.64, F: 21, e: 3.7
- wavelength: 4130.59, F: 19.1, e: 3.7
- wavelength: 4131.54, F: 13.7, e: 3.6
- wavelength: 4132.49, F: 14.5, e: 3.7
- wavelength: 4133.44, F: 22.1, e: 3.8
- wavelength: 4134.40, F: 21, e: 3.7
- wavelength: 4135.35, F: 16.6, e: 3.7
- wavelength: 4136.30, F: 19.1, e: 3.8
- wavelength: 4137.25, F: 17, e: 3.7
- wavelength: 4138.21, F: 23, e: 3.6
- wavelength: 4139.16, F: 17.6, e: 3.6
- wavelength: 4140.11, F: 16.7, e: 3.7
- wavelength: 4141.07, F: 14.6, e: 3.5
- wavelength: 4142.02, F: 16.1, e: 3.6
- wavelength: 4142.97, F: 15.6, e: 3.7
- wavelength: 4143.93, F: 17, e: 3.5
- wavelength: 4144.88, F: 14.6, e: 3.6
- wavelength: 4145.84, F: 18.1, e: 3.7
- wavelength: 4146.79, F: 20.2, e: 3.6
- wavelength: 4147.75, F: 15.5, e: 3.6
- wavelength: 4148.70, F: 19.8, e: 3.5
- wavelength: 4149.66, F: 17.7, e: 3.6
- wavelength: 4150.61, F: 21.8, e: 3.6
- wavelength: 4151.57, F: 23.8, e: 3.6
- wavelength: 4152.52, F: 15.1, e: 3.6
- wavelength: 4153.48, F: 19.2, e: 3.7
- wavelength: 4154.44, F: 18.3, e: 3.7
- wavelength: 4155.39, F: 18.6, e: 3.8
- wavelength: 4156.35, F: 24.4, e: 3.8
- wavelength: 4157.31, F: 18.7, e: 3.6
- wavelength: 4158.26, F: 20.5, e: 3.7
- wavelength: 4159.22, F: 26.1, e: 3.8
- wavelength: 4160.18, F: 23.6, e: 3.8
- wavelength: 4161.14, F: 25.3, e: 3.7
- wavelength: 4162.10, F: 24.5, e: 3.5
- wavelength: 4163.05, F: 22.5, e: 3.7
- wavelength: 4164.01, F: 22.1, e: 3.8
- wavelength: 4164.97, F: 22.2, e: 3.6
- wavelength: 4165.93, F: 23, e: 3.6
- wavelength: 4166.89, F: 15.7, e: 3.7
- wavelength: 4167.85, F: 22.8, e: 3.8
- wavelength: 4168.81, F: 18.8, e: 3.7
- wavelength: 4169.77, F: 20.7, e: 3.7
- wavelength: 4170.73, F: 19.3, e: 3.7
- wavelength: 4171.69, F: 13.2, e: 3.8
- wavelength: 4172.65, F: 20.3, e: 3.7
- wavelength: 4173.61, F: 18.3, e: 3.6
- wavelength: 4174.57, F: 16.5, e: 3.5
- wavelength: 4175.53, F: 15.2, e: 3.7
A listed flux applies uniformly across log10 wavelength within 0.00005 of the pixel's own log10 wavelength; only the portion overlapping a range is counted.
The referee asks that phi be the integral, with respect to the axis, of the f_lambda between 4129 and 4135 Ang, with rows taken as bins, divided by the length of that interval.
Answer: 18.6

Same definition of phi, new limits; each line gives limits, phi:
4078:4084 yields 18.8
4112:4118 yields 19.9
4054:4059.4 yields 15.6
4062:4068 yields 16.2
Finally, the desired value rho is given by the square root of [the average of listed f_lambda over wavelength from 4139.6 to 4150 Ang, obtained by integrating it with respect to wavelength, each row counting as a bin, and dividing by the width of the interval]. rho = 4.11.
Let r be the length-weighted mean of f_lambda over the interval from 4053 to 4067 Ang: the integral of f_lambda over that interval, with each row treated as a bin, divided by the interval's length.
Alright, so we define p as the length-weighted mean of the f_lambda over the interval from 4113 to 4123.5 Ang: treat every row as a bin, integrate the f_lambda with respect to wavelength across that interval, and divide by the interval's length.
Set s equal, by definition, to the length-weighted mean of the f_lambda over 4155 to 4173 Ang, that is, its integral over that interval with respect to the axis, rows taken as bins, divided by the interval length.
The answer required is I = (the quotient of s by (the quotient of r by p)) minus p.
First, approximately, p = 20.1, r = 17.4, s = 21.2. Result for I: 4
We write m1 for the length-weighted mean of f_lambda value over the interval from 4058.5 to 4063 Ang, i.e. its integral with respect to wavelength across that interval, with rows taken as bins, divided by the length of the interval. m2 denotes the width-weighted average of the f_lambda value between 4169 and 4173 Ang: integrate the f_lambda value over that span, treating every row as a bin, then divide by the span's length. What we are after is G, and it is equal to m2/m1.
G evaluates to 0.9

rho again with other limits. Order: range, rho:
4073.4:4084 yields 4.26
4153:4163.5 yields 4.69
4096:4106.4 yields 4.30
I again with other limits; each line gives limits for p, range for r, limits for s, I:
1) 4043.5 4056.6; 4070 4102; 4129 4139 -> -1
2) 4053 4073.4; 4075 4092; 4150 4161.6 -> 0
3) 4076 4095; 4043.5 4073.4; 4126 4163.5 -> 2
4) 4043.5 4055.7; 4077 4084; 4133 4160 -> 1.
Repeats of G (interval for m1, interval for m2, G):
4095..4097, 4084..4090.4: 1.5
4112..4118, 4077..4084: 0.9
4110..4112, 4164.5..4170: 0.9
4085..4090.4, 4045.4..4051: 0.7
